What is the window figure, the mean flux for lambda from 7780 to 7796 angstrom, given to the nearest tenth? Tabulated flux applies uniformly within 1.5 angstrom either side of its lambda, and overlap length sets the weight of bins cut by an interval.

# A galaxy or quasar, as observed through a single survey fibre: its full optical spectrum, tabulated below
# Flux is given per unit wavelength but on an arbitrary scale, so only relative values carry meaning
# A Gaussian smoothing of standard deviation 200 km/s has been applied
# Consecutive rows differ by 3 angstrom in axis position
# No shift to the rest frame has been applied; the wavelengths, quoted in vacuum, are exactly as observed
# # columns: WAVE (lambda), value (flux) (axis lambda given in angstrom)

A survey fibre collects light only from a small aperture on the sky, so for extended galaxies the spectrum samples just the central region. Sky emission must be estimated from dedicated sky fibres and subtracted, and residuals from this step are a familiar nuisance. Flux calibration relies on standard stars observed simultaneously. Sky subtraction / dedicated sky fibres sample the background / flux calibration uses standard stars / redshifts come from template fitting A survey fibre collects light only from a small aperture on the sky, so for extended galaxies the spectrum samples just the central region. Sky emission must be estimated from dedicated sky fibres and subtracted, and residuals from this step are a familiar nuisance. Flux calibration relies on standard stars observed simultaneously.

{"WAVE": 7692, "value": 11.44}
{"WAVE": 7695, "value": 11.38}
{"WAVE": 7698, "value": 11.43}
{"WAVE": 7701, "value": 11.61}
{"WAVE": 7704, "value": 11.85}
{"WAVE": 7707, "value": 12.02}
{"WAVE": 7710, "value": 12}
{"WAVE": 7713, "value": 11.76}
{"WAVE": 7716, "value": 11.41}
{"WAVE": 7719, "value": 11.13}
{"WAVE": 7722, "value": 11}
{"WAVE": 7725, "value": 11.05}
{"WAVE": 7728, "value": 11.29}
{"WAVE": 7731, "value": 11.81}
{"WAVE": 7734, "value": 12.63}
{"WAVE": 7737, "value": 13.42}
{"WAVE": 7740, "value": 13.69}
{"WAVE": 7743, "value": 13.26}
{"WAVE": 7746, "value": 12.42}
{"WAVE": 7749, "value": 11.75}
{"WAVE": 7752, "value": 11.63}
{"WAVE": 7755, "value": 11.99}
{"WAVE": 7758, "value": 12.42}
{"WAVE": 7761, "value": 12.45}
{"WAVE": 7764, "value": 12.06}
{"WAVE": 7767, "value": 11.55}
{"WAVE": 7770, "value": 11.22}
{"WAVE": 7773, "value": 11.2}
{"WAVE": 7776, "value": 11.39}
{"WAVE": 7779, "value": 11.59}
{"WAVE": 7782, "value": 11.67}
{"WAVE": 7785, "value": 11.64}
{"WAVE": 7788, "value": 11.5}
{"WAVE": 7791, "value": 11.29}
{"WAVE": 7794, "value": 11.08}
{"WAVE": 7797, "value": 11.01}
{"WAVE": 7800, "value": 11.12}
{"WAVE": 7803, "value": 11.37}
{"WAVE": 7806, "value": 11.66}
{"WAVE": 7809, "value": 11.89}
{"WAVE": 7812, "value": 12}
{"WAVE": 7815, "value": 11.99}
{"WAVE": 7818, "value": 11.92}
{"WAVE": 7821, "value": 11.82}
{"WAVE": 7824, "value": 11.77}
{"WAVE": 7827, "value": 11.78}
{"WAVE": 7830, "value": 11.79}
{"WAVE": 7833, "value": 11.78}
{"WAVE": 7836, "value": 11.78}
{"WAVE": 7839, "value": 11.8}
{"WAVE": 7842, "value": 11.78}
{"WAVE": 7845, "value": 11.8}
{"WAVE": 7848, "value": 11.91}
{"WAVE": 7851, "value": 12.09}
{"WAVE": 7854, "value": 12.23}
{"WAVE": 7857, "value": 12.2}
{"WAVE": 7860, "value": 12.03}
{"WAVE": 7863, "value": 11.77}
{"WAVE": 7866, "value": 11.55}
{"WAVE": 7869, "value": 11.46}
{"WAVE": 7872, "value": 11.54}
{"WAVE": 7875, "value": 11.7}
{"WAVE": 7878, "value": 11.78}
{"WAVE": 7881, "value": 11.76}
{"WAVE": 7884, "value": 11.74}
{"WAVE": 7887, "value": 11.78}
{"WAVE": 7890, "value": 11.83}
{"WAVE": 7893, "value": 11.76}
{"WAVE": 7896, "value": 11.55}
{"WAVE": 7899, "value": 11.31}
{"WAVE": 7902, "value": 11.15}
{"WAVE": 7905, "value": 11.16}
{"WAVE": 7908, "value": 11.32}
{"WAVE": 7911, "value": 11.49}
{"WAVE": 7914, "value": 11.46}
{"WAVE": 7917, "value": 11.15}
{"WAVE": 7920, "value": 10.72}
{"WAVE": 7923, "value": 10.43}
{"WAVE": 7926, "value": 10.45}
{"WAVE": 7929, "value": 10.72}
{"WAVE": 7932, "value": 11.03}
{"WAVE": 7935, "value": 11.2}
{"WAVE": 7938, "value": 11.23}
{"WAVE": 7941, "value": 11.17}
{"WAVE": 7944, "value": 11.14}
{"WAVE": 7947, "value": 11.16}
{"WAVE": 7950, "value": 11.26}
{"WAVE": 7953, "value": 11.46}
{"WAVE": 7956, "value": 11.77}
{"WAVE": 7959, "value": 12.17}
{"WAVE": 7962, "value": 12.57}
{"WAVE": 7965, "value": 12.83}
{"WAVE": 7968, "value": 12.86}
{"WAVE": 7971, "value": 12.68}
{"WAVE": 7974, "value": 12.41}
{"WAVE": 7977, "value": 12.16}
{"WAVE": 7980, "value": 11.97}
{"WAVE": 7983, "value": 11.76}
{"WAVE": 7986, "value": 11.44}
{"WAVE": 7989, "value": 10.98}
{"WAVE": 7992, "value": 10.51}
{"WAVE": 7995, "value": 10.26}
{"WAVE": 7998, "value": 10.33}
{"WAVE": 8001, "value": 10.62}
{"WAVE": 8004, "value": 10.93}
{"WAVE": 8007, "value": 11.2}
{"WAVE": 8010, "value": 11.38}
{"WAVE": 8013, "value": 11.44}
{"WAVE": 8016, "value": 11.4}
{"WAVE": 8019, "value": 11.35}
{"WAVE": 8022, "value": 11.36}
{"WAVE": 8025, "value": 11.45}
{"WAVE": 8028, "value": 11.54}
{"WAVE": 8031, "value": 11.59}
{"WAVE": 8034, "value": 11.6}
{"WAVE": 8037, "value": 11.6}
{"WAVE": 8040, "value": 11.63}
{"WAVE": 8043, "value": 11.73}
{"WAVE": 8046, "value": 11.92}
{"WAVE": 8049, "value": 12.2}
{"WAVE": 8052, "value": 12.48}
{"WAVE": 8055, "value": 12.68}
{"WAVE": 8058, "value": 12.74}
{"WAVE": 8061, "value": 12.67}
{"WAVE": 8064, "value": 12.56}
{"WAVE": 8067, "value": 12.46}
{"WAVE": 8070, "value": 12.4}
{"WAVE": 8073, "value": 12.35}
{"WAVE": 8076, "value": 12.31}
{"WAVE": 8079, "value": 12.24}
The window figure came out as 11.4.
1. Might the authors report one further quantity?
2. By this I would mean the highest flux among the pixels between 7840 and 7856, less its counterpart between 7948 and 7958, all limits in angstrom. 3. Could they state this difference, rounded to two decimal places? 0.46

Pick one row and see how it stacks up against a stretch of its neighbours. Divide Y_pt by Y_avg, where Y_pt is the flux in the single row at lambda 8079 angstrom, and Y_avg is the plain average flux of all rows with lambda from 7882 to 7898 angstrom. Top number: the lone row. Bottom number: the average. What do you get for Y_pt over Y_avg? 1.04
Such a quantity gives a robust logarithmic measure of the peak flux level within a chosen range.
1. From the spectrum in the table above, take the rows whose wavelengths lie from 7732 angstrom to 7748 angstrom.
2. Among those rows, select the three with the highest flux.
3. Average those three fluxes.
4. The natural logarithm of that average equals 2.60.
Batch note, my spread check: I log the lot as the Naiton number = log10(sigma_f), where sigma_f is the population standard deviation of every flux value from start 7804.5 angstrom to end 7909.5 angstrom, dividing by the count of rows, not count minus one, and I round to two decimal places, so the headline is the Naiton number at -0.61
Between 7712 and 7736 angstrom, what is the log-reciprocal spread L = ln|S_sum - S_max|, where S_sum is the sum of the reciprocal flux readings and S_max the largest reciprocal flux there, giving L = -0.502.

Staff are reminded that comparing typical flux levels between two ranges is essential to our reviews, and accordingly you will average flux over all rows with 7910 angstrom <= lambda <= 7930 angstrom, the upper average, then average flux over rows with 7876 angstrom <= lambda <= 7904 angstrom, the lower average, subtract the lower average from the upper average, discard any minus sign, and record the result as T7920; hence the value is 0.7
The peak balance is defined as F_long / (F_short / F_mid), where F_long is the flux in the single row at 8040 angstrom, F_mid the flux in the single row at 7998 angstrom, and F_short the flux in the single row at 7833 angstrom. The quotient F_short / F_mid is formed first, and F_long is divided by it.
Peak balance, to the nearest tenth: 10.2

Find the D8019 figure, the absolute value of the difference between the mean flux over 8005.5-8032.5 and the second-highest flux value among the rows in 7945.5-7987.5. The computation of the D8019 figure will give 1.4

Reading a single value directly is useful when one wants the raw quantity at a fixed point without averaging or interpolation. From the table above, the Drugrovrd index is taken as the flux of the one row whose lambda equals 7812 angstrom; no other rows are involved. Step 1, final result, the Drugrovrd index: 12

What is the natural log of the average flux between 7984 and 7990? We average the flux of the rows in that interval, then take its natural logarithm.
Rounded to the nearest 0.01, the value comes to 2.42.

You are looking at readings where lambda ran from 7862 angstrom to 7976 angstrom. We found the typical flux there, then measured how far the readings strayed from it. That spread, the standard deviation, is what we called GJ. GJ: 0.6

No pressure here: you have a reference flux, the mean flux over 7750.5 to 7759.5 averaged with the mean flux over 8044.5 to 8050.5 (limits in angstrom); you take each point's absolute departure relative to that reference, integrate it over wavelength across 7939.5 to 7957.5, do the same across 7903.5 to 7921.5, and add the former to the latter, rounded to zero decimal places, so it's 28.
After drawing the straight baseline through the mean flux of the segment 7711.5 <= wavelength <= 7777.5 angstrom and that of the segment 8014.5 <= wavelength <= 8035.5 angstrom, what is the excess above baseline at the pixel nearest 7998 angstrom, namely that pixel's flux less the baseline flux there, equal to -1.2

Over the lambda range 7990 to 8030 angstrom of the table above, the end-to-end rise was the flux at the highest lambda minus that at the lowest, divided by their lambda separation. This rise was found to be 0.029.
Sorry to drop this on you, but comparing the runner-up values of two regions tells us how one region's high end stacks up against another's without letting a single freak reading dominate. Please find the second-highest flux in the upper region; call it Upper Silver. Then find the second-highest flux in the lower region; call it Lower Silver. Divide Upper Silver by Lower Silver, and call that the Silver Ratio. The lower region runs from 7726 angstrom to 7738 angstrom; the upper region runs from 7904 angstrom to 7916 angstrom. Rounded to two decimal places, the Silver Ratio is 0.91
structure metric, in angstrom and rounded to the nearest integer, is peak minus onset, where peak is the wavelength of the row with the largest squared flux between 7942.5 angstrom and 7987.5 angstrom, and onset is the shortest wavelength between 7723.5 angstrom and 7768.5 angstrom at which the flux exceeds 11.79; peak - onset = 237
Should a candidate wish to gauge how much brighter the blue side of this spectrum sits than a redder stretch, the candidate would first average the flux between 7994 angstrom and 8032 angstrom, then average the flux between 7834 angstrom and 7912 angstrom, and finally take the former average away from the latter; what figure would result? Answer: 0.56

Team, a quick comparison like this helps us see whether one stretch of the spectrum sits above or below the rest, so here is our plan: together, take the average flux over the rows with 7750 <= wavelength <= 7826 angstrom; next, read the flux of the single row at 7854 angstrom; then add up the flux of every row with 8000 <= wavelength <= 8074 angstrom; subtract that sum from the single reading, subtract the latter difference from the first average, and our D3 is 294.7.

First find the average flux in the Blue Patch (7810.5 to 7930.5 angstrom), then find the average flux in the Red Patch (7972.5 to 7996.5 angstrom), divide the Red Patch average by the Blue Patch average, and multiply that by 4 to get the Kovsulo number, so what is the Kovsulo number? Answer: 3.94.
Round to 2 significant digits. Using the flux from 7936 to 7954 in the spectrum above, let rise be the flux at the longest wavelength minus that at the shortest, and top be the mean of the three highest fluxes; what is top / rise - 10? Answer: 39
